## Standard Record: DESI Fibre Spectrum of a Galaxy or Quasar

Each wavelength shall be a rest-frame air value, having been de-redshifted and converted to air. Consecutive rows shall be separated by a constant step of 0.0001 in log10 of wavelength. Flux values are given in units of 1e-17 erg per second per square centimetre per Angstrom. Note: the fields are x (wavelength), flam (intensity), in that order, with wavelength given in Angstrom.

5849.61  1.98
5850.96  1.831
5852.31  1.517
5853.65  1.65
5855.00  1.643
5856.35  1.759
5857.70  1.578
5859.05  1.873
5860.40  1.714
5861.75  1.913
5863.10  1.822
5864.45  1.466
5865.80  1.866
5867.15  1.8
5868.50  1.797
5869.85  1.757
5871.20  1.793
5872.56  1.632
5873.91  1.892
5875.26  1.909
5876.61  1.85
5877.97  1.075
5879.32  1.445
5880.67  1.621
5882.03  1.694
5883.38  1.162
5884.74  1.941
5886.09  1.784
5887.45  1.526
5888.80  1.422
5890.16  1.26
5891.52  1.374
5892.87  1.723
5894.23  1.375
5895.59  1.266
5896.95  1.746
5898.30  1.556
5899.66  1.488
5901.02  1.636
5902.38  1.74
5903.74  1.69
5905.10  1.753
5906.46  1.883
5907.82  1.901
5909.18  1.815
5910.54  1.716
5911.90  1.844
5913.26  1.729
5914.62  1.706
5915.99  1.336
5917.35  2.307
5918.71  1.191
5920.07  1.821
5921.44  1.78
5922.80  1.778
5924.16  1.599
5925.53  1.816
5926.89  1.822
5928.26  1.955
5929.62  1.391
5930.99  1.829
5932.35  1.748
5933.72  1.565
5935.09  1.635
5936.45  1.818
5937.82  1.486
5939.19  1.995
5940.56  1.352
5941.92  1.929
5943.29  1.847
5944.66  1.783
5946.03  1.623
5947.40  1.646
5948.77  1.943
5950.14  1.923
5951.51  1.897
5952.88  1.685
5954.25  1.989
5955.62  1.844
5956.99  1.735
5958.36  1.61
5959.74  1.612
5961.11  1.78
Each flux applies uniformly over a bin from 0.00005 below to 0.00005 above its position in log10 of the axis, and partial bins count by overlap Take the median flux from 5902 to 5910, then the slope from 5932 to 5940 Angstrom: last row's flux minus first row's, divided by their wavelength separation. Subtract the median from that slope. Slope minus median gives -1.75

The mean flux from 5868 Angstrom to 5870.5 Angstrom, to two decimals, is 1.78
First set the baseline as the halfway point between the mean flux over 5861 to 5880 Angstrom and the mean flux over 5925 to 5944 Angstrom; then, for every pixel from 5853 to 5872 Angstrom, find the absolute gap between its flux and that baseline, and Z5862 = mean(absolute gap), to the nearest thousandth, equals 0.103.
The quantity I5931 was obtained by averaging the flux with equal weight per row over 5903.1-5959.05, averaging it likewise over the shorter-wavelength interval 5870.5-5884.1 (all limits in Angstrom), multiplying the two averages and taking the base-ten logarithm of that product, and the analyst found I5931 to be 0.45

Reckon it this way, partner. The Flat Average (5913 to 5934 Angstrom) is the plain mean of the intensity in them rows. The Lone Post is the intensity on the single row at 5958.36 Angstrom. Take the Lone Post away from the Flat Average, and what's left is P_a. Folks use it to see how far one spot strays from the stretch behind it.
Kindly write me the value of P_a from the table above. 0.1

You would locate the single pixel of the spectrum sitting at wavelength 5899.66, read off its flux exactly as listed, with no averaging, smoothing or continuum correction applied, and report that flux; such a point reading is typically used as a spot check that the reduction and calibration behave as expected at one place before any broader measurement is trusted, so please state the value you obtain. 1.488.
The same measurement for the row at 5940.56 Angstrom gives 1.352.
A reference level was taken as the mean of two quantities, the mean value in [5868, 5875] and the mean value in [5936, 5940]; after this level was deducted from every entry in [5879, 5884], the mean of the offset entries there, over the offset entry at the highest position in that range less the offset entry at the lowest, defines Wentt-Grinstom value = 1.0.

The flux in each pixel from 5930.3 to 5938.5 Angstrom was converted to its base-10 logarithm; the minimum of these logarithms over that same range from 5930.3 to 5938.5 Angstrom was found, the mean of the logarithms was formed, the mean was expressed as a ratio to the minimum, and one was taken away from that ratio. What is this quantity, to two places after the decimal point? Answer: 0.30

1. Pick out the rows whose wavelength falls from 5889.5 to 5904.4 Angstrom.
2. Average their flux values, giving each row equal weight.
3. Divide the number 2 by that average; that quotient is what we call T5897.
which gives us 1.31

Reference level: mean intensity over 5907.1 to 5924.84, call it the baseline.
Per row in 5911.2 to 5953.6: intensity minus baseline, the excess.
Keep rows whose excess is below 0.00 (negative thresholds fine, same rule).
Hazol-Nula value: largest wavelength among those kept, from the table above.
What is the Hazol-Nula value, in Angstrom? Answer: 5952.88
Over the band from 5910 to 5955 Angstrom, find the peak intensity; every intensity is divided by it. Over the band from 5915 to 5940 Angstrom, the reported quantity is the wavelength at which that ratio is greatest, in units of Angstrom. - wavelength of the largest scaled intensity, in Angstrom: 5917.35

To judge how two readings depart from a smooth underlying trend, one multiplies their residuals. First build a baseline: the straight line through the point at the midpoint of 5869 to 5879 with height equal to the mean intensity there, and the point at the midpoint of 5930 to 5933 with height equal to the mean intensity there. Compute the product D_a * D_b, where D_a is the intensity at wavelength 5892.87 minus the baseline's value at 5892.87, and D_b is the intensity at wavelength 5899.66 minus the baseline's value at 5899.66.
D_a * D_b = 0.00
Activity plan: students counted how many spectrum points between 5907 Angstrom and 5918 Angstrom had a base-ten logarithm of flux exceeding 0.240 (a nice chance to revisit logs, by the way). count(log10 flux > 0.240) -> 4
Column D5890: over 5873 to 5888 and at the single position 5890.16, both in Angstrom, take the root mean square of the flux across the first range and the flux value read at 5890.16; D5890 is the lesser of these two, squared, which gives 1.6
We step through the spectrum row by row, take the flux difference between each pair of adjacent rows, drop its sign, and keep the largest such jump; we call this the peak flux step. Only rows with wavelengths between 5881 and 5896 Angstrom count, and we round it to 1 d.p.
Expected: 0.8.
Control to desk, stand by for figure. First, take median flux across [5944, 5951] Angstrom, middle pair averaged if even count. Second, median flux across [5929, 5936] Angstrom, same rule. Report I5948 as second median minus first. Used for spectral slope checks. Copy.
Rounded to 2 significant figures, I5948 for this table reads -0.15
